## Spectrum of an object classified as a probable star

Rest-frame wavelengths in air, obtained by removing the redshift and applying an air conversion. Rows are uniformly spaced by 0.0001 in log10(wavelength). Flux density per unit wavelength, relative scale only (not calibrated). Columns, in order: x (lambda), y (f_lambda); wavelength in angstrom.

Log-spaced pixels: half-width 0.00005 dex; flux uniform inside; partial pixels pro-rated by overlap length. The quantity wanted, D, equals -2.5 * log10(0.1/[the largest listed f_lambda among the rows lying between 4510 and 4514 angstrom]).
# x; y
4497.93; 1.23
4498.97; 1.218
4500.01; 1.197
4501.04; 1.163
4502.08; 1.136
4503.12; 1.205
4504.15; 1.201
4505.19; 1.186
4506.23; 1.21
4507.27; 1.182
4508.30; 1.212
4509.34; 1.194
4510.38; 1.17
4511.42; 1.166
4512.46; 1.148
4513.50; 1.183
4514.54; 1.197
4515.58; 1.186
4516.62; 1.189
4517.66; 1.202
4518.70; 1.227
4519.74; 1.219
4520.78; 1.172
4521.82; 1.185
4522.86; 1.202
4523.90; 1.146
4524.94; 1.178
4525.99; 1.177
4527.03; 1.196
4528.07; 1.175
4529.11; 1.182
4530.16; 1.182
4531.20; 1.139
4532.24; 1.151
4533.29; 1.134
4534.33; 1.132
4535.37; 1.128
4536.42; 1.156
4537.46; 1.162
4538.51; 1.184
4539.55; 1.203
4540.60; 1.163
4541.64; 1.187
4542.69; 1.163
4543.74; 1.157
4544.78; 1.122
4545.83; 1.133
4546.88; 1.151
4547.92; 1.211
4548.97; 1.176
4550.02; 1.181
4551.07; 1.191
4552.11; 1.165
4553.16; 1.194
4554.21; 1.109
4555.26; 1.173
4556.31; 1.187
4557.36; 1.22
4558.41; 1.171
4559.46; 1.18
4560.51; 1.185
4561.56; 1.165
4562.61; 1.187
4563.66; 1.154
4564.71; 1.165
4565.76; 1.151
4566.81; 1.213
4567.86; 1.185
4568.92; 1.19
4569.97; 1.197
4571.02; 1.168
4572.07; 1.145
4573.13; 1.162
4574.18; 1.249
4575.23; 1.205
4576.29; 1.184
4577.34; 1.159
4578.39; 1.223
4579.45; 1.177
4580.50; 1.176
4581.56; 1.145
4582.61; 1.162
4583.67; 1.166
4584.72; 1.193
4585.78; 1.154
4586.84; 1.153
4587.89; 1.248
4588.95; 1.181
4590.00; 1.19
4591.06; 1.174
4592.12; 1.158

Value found 2.682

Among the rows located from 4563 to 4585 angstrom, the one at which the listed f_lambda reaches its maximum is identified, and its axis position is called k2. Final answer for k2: 4574.18 angstrom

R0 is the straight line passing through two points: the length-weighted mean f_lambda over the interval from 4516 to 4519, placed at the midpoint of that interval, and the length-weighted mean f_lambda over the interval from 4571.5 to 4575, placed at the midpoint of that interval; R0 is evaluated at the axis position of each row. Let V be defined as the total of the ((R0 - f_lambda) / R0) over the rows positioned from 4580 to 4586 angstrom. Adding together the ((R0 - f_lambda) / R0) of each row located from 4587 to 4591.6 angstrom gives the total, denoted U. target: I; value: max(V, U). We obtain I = 0.09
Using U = -0.05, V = 0.09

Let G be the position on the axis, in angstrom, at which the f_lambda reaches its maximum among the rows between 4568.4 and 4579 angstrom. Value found 4574.18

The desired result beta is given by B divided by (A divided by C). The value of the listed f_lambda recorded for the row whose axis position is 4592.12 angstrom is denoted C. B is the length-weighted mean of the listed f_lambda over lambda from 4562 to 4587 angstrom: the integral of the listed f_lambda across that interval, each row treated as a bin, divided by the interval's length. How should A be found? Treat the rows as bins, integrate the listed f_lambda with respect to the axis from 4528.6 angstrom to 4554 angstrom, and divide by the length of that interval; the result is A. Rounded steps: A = 1.16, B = 1.18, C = 1.158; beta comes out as 1.172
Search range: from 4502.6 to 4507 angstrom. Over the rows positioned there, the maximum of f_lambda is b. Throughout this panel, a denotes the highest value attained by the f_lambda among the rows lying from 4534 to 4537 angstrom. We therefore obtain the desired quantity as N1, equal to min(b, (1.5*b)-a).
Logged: 0.659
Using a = 1.156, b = 1.21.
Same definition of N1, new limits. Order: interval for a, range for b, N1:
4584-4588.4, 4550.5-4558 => 0.582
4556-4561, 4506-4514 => 0.598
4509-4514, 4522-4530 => 0.609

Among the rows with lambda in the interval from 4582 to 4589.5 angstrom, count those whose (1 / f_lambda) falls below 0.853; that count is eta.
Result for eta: 3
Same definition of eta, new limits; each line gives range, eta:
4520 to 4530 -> 7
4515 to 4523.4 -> 7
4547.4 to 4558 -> 8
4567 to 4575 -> 4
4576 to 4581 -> 4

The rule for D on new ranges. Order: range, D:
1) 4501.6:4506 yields 2.702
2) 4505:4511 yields 2.709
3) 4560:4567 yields 2.710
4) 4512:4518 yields 2.700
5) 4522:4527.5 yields 2.700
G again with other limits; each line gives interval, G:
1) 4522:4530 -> 4522.86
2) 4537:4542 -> 4539.55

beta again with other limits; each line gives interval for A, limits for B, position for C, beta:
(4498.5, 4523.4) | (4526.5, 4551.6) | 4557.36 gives 1.195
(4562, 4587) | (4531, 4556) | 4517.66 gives 1.185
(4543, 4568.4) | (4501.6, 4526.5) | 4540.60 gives 1.178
